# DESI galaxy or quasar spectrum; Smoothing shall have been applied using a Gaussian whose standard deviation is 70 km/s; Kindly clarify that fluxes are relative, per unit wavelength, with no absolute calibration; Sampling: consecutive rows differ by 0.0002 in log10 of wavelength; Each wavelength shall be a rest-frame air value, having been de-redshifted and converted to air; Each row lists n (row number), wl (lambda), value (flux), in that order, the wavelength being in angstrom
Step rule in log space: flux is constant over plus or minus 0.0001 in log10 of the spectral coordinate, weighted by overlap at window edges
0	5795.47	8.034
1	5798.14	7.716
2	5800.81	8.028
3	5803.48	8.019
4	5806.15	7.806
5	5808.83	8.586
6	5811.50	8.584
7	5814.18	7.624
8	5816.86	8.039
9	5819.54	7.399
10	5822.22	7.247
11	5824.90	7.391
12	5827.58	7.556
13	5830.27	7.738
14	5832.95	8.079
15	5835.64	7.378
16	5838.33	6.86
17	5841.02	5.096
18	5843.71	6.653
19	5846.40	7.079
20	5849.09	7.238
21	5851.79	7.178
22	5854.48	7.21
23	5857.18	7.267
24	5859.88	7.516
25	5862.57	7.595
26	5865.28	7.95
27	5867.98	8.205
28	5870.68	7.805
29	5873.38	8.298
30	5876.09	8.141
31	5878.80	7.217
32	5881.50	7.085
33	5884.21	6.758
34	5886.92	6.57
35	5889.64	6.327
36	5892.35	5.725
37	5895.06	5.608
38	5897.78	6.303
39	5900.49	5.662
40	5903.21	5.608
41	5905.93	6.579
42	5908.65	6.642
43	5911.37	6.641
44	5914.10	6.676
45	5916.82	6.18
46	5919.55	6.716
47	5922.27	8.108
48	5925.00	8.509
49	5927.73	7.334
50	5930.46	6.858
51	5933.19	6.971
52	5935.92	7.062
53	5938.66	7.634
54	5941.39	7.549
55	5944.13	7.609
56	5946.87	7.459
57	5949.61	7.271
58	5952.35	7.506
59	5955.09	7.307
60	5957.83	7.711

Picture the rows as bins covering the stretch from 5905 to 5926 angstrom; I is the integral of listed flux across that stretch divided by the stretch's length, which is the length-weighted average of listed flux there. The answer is 6.99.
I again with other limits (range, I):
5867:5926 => 6.86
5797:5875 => 7.56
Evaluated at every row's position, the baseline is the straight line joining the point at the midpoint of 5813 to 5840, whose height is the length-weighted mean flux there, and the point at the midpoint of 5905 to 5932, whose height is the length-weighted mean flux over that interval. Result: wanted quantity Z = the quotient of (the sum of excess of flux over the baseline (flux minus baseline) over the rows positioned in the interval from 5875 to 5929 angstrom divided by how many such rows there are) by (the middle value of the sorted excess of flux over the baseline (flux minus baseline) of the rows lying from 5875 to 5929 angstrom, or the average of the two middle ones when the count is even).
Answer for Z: 0.89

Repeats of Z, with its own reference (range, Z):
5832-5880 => -0.54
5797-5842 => 0.86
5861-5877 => 0.93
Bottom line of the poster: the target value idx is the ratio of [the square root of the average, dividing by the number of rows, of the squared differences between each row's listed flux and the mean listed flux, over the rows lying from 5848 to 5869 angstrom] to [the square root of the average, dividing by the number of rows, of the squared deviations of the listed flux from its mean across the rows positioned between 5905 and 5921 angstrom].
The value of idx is 1.98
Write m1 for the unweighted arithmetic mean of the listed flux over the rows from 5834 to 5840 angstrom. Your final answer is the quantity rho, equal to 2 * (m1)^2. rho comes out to 101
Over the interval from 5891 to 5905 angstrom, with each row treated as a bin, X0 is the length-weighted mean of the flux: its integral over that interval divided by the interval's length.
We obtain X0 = 5.8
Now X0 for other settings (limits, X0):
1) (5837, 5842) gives 6.0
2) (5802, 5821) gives 8.0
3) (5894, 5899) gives 6.0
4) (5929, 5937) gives 7.0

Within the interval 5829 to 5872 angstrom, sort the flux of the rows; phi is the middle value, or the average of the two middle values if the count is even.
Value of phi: 7.32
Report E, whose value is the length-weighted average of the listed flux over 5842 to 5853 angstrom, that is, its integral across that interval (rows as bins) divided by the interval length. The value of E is 6.97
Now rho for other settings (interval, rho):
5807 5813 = 147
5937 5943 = 115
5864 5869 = 130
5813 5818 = 123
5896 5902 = 72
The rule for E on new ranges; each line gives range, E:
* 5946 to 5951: 7.36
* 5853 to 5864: 7.40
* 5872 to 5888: 7.36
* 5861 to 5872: 7.88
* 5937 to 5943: 7.56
